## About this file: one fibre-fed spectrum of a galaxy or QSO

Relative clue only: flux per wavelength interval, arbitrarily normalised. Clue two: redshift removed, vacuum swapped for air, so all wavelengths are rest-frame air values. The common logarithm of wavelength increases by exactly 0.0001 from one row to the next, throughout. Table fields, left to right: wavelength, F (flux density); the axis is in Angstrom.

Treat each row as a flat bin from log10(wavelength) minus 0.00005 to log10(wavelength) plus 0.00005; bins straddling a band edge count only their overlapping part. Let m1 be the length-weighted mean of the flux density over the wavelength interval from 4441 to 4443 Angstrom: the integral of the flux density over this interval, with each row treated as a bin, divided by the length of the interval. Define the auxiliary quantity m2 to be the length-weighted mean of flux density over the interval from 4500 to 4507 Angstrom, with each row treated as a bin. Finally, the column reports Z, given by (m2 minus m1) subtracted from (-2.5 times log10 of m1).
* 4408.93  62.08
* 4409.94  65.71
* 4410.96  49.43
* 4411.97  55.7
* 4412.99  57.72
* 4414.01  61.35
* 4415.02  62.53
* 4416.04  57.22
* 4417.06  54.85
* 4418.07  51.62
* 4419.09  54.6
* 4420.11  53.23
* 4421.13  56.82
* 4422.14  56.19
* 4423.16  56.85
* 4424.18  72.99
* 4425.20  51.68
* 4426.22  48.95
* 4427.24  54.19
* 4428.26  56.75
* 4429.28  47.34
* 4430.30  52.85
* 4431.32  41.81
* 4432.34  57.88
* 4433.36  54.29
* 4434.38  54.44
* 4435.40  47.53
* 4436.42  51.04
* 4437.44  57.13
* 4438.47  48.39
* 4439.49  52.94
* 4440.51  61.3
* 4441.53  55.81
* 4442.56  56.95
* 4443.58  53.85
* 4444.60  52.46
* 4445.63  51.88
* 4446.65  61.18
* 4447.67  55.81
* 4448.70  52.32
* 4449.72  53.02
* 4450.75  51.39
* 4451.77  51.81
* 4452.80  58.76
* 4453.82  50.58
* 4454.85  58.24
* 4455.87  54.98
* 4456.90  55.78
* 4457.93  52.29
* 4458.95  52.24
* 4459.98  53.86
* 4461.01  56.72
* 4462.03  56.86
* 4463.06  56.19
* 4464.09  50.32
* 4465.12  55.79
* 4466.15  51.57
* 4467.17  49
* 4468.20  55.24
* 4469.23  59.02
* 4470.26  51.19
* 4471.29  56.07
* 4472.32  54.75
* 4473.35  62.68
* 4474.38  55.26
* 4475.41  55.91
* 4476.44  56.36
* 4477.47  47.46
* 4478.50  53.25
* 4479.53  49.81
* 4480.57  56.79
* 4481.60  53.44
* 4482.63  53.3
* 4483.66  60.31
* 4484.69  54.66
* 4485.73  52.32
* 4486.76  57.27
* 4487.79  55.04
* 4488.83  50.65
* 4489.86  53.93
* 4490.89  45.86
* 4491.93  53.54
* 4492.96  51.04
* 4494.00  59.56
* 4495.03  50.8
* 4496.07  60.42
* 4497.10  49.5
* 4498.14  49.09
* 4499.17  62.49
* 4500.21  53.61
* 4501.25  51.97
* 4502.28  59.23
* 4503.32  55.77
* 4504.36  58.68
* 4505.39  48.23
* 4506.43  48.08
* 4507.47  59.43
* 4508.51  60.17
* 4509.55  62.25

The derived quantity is -1.8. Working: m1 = 56.3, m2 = 54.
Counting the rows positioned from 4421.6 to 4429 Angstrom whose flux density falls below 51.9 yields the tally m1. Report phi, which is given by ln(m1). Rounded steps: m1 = 2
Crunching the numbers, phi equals 0.7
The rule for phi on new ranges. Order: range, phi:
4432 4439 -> 1.1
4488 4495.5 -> 1.4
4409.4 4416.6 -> 0.0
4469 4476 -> 0.0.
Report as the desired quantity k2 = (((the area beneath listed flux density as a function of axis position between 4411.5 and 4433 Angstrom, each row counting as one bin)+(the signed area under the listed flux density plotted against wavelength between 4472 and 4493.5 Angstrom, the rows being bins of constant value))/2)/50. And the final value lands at 23.5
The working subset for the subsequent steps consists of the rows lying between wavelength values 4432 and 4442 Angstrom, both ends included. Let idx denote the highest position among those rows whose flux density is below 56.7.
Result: 4441.53 Angstrom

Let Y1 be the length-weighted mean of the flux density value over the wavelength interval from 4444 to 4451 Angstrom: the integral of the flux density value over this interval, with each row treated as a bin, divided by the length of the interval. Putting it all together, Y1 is 54.1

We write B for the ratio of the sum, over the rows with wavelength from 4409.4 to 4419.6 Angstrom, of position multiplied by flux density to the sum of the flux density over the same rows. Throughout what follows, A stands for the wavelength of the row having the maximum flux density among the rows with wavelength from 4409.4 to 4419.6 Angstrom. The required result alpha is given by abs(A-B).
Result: 4.5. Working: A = 4409.94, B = 4414.4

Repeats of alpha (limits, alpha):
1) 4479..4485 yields 1.5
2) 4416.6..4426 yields 2.9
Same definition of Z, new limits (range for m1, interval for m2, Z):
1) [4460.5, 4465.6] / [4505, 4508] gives -1.2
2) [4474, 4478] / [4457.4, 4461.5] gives -4.3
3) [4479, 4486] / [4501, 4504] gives -6.1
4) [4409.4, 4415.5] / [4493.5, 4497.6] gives -0.8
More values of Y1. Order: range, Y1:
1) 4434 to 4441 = 53.2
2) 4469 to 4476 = 56.3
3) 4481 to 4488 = 55.3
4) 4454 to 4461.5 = 54.6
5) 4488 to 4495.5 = 52.3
